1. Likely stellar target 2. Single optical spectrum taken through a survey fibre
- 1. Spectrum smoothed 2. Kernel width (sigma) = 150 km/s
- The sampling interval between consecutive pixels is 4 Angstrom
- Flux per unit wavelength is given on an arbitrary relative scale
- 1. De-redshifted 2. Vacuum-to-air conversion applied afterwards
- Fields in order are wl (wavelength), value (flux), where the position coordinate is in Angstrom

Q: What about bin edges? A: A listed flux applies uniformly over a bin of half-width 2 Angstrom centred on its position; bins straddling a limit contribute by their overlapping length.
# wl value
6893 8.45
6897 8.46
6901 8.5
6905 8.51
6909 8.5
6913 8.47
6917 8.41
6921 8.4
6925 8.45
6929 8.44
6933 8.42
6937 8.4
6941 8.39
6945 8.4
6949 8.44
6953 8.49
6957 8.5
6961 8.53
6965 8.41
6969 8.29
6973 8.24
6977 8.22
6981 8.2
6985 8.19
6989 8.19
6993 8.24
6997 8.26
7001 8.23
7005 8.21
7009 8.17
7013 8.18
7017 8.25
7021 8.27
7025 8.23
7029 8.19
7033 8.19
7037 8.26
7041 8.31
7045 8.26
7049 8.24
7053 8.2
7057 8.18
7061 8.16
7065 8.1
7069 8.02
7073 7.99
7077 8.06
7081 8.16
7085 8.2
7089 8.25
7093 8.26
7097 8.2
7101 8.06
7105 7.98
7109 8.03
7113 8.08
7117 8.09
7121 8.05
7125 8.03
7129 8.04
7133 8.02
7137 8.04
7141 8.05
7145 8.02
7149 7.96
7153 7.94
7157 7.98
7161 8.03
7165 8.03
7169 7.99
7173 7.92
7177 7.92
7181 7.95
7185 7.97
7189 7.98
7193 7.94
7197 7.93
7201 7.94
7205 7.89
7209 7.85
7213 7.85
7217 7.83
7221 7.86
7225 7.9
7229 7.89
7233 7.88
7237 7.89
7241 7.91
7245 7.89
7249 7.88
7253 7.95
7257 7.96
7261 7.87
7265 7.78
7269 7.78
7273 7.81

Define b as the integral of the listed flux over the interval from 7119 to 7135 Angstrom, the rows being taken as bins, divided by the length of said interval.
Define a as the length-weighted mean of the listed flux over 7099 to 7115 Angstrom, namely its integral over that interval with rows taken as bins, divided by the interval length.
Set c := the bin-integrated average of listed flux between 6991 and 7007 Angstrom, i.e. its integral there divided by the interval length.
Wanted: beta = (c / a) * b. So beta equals 8.23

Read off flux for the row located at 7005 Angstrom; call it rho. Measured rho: 8.21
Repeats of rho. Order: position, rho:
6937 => 8.4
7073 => 7.99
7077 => 8.06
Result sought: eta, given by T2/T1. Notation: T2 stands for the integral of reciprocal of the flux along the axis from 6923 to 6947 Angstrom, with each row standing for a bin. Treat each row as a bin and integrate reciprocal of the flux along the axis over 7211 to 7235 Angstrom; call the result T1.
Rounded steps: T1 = 3.05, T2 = 2.85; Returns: 0.93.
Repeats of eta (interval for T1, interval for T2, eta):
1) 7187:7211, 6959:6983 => 0.95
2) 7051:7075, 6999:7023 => 0.99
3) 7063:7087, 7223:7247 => 1.02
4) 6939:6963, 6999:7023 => 1.03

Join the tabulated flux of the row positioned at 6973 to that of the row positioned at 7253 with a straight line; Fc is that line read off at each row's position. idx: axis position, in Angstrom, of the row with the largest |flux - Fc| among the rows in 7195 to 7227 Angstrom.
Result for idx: 7217 Angstrom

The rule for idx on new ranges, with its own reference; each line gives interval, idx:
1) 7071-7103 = 7073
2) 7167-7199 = 7173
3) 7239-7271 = 7265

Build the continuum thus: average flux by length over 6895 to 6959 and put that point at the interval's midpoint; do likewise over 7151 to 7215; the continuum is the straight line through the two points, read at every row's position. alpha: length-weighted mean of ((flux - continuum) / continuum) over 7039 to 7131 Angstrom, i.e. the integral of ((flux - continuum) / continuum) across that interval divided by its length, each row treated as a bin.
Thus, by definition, -0.001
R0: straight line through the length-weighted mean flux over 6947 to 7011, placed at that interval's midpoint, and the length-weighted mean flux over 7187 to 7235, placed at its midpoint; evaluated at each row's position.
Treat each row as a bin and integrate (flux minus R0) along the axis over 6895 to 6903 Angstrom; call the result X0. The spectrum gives 0.32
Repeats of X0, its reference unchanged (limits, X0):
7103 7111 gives -0.57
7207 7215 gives -0.36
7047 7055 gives 0.36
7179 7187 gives 0.13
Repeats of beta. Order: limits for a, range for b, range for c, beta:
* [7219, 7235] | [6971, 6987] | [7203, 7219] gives 8.18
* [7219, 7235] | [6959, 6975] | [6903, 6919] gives 8.99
